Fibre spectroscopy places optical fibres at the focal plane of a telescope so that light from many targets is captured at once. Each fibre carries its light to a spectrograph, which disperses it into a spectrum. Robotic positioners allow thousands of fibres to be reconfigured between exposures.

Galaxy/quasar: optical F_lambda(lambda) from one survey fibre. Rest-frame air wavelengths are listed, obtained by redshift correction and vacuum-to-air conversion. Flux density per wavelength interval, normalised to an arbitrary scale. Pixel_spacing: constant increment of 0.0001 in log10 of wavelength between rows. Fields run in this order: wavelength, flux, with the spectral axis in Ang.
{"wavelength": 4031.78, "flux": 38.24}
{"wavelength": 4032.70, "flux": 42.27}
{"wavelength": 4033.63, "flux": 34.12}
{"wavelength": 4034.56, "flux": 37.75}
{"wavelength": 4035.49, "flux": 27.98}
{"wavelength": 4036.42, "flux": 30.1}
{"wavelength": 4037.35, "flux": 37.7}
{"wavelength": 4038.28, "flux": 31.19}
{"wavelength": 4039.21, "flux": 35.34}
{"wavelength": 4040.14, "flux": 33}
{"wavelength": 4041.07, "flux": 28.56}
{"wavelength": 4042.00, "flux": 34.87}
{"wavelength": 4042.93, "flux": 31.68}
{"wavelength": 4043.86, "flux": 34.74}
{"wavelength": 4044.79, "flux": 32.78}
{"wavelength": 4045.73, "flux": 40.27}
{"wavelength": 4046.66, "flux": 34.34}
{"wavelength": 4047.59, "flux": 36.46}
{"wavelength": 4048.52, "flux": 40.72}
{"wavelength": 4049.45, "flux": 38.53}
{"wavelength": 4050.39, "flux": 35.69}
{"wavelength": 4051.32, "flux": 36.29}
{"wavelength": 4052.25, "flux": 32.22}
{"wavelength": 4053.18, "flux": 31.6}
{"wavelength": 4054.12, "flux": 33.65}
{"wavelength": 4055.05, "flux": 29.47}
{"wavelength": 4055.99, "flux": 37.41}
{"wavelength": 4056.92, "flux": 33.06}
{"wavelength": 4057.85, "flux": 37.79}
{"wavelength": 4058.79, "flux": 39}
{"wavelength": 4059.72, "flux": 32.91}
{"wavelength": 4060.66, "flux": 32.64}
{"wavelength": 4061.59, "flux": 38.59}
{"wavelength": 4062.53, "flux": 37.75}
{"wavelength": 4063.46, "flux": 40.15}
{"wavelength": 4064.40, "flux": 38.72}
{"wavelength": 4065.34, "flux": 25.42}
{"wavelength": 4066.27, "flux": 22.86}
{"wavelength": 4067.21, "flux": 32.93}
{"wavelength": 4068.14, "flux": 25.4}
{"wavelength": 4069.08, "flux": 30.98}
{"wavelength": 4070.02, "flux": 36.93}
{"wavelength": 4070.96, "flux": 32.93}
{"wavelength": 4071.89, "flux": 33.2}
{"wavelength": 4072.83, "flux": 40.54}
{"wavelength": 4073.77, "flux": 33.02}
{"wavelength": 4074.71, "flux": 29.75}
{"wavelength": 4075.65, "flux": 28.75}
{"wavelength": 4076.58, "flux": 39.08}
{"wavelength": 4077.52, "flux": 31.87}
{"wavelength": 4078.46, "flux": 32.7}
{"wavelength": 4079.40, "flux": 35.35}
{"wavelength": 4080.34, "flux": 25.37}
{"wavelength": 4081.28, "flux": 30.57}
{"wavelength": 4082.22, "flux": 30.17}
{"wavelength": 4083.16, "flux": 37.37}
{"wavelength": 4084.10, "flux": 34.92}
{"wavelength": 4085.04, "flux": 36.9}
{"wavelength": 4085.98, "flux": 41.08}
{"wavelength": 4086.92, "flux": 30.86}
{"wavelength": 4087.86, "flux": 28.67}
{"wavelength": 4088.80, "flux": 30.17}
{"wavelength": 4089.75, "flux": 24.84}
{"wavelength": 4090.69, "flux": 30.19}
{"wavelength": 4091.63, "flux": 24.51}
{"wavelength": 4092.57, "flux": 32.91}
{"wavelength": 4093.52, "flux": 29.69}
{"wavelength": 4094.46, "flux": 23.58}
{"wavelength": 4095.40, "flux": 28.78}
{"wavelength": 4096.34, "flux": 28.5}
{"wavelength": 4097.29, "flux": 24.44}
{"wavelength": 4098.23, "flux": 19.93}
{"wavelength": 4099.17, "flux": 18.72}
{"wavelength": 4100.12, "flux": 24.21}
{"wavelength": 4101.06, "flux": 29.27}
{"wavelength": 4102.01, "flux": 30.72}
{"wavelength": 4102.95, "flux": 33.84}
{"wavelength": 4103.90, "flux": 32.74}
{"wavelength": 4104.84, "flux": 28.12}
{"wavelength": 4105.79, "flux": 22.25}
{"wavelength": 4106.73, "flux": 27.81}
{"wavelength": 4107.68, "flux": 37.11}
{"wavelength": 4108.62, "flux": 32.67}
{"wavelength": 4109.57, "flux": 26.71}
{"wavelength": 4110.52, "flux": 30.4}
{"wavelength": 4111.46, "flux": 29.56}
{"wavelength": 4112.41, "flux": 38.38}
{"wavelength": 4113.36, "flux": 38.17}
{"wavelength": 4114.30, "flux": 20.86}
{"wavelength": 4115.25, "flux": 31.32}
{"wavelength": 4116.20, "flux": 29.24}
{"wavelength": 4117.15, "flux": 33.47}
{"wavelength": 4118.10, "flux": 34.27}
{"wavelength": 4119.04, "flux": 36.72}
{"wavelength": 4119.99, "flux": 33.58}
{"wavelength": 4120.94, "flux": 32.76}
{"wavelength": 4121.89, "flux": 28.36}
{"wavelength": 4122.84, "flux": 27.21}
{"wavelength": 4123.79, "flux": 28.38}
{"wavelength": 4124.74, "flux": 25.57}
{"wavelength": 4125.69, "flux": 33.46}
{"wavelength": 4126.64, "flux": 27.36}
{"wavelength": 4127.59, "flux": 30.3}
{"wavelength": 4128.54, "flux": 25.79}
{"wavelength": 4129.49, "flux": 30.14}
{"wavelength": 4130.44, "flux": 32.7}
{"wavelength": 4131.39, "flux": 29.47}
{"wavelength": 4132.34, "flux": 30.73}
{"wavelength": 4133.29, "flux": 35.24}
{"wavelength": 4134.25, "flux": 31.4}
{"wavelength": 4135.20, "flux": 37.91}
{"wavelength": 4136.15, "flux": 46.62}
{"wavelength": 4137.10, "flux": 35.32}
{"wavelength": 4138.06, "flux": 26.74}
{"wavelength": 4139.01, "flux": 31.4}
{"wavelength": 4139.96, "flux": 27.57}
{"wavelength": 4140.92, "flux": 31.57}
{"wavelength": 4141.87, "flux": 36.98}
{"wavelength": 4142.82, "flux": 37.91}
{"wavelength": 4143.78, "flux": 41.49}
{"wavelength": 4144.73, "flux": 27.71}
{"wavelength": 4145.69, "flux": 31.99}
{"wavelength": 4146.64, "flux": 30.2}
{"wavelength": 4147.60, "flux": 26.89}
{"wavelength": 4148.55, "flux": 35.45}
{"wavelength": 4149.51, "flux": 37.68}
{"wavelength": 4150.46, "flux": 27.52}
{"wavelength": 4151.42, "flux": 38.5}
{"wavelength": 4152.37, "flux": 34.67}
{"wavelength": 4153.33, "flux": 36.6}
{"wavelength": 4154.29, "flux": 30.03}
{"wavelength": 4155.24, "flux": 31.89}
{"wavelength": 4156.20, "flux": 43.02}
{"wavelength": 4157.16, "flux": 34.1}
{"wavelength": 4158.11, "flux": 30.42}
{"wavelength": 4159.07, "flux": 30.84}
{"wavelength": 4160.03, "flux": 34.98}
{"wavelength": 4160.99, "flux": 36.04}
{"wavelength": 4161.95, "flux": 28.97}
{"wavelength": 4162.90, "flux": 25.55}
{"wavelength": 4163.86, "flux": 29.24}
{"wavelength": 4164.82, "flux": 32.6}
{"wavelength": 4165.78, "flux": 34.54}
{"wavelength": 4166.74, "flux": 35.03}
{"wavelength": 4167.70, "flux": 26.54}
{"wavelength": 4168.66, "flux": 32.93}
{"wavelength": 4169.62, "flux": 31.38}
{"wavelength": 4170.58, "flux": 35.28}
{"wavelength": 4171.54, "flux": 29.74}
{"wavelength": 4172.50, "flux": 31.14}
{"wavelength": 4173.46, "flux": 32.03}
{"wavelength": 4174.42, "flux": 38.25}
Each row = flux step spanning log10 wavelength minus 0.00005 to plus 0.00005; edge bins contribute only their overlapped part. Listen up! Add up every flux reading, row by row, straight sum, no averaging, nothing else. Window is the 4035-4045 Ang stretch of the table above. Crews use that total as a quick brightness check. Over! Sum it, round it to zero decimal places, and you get 358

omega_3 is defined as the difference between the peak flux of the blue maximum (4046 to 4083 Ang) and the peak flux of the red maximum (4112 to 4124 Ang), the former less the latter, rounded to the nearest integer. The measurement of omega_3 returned 2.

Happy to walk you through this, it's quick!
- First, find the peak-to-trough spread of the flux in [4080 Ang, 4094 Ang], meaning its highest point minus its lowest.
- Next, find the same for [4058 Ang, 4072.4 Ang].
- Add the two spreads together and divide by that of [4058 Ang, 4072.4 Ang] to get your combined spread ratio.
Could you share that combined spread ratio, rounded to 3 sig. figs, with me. 1.96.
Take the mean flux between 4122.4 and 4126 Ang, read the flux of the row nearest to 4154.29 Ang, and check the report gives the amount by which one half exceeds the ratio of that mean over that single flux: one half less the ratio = -0.45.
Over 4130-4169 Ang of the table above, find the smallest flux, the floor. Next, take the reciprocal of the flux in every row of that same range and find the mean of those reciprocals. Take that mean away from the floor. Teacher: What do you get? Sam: 25.5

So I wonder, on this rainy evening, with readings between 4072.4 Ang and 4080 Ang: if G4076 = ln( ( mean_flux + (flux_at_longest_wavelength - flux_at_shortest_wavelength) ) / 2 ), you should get 2.66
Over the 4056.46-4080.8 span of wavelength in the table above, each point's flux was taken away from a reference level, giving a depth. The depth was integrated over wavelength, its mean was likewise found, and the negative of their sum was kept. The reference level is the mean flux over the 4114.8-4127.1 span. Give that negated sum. 63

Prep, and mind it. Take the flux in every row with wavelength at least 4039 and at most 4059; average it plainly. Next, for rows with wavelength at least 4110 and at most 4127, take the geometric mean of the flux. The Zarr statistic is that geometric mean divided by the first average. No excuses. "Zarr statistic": 0.88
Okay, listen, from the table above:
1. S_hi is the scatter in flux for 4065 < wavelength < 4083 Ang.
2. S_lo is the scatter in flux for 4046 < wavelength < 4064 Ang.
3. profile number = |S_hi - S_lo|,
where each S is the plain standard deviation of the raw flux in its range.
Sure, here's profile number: 1.5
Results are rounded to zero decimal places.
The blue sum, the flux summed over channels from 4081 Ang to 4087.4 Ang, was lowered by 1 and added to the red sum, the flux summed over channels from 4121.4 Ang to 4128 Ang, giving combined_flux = 442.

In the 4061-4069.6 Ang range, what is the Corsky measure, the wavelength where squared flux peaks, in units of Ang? 4063.46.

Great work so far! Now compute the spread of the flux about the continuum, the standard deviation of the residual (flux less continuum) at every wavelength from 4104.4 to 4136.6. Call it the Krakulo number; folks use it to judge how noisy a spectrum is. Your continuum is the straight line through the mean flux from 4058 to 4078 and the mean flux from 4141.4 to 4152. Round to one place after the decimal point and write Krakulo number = 5.0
